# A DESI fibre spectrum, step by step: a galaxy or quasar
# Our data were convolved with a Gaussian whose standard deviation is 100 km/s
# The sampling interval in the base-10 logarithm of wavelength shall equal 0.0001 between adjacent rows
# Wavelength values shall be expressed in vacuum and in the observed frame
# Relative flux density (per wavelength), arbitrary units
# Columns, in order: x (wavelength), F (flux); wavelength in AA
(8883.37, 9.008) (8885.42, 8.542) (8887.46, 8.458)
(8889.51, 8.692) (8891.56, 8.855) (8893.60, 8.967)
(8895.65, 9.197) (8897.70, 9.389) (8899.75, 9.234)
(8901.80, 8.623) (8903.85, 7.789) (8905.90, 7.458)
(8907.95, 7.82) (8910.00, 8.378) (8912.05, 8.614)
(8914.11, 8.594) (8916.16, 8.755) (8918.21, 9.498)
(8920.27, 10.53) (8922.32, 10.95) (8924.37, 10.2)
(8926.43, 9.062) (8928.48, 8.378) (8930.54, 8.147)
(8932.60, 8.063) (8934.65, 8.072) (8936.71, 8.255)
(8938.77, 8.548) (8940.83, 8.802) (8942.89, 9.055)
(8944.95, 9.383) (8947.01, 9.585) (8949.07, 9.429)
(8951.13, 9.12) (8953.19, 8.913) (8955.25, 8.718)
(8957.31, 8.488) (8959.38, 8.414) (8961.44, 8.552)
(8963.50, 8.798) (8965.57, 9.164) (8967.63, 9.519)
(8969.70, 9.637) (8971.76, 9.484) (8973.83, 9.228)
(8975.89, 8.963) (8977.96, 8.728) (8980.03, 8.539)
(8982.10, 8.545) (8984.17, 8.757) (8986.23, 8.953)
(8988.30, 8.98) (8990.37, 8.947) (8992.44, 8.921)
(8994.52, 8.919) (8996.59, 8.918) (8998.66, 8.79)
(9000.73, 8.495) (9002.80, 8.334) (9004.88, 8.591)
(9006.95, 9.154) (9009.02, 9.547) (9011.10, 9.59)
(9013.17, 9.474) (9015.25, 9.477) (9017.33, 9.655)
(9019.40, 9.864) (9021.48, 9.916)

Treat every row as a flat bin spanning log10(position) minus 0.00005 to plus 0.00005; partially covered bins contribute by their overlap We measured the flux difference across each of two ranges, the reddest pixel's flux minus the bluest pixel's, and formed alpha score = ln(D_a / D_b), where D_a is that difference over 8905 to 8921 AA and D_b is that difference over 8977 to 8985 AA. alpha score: 4.7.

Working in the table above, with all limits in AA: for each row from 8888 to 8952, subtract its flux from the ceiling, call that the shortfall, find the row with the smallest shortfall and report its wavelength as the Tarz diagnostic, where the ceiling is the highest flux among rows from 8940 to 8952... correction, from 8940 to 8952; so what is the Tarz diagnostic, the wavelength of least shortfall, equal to 8922.32 AA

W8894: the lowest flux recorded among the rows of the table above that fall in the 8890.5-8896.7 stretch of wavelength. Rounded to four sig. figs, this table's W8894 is 8.855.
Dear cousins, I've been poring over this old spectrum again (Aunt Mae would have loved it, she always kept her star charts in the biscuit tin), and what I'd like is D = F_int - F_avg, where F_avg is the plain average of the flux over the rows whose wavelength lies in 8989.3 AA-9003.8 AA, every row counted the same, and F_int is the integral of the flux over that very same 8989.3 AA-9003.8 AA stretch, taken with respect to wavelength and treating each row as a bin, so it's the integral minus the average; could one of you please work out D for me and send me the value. 118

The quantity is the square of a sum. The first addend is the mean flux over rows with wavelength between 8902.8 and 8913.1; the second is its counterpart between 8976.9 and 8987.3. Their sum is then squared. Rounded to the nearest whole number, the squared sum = 279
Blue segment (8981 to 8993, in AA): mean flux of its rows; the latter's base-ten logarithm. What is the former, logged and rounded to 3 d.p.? 0.947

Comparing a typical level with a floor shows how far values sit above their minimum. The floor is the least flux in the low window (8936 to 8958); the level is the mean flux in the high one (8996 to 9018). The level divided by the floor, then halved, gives 0.55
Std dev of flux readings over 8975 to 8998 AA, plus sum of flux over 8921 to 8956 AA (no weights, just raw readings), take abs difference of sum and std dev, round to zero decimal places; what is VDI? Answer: 153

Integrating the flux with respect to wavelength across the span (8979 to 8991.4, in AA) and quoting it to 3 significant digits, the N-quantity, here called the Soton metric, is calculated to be 109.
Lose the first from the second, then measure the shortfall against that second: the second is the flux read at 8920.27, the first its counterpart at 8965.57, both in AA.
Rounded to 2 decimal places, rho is 0.13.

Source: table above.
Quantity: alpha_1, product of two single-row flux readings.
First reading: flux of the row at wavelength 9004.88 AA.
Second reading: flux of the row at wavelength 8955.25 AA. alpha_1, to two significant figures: 75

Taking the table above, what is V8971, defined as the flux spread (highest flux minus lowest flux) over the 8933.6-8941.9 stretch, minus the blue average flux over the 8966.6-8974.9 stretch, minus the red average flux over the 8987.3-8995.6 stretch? -17.7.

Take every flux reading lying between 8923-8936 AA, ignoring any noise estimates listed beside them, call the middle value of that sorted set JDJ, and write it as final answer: 8.3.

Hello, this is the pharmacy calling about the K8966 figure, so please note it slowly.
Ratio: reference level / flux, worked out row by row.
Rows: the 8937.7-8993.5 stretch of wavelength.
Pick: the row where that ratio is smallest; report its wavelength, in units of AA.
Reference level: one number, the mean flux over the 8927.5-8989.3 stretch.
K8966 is 8969.70 AA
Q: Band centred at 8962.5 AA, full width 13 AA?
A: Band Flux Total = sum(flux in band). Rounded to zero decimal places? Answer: 53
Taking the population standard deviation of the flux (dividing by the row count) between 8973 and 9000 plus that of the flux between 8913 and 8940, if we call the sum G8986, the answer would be 1.1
